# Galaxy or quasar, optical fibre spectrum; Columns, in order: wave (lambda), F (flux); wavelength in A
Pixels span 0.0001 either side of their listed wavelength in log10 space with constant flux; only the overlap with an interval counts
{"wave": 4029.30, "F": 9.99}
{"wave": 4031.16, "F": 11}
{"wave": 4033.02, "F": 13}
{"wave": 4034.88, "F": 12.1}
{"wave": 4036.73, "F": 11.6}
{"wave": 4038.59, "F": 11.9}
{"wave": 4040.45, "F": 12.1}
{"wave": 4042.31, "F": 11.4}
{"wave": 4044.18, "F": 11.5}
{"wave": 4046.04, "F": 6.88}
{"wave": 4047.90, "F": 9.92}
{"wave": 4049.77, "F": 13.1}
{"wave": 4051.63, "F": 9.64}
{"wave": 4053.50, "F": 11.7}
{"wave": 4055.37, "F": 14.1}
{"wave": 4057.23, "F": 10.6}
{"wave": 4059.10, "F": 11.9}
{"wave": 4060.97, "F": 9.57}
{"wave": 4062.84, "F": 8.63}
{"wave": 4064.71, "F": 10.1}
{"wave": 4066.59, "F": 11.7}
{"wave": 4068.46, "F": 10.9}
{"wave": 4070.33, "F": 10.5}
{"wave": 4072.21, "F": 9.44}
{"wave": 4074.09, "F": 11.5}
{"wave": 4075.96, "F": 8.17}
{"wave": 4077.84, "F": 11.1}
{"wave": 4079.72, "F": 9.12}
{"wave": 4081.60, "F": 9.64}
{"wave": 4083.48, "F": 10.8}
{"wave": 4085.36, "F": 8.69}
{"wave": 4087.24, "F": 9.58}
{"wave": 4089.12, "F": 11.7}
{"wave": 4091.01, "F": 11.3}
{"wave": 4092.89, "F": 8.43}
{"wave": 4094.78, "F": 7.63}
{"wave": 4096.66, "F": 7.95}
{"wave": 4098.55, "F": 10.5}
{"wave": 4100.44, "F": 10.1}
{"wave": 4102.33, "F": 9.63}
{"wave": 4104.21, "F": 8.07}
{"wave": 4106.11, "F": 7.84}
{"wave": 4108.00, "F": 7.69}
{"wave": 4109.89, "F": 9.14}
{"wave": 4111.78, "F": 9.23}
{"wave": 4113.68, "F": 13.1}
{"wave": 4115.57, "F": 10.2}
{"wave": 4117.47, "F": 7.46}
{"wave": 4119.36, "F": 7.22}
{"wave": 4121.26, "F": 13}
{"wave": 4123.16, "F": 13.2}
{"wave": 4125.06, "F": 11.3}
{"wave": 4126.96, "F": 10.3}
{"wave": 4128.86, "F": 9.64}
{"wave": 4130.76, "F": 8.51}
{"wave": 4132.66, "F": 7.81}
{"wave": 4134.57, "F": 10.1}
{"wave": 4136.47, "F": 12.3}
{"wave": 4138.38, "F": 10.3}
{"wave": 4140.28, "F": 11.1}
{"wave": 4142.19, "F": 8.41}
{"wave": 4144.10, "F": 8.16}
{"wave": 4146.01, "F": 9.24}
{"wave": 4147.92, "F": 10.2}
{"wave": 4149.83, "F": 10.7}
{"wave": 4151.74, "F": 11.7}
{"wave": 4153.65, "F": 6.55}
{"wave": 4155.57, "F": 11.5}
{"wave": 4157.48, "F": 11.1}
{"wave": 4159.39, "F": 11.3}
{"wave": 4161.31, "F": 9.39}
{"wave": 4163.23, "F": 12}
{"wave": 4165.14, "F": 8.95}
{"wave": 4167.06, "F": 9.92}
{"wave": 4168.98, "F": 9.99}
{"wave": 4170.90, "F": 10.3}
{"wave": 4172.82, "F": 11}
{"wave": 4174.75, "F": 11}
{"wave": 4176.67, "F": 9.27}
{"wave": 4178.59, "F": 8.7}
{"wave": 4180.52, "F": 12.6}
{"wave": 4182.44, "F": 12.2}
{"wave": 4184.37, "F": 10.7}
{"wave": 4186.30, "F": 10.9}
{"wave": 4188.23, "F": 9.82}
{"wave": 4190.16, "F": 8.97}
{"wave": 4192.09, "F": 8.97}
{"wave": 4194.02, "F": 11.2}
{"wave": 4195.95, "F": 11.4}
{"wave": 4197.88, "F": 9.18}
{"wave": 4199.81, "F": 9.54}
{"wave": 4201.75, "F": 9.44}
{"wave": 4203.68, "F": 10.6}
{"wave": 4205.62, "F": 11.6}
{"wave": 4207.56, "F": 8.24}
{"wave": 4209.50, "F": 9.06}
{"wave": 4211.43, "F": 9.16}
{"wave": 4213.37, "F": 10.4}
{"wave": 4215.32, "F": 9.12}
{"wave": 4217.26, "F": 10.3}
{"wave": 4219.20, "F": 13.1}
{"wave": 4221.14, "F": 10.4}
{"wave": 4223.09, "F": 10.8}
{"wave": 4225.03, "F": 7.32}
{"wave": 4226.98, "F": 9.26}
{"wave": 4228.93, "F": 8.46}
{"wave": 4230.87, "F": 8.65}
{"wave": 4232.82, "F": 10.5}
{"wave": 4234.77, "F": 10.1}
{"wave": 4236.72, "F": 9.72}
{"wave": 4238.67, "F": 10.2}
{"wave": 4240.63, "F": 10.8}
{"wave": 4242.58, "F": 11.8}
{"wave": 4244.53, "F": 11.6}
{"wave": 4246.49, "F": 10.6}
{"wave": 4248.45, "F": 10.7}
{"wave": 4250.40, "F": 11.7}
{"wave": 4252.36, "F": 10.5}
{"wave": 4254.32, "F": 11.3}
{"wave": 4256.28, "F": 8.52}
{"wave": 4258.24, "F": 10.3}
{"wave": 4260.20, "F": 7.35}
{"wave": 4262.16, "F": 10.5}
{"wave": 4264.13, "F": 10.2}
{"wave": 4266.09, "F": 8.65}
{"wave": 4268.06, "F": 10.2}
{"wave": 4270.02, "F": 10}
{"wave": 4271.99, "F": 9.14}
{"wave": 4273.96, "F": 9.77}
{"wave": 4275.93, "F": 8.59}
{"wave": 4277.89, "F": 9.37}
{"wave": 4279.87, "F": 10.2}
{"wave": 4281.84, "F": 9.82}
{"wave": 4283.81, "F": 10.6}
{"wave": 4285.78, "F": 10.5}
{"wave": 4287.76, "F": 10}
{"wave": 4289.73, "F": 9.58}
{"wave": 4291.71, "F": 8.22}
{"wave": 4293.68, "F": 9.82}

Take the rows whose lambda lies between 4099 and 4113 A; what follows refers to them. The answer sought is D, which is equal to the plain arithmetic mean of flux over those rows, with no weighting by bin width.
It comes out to 8.8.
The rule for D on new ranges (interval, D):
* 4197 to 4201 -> 9.4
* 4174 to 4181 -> 10.4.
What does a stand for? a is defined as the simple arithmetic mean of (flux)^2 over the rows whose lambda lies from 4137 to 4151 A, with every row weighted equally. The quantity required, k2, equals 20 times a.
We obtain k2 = 1916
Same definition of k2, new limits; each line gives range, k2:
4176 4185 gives 2335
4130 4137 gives 1934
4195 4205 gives 2027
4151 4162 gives 2170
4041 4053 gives 2242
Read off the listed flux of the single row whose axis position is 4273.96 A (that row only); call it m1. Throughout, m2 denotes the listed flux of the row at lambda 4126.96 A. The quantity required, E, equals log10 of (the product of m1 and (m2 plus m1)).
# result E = 2.29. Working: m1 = 9.77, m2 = 10.3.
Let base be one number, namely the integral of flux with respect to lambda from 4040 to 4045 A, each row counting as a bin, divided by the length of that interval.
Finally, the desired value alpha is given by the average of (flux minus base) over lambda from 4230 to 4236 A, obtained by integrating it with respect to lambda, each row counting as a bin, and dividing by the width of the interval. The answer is -1.84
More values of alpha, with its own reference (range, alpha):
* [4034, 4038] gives 0.24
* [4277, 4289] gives -1.54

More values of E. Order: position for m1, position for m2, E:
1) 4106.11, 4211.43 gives 2.12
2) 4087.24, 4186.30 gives 2.29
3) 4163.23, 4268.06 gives 2.43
